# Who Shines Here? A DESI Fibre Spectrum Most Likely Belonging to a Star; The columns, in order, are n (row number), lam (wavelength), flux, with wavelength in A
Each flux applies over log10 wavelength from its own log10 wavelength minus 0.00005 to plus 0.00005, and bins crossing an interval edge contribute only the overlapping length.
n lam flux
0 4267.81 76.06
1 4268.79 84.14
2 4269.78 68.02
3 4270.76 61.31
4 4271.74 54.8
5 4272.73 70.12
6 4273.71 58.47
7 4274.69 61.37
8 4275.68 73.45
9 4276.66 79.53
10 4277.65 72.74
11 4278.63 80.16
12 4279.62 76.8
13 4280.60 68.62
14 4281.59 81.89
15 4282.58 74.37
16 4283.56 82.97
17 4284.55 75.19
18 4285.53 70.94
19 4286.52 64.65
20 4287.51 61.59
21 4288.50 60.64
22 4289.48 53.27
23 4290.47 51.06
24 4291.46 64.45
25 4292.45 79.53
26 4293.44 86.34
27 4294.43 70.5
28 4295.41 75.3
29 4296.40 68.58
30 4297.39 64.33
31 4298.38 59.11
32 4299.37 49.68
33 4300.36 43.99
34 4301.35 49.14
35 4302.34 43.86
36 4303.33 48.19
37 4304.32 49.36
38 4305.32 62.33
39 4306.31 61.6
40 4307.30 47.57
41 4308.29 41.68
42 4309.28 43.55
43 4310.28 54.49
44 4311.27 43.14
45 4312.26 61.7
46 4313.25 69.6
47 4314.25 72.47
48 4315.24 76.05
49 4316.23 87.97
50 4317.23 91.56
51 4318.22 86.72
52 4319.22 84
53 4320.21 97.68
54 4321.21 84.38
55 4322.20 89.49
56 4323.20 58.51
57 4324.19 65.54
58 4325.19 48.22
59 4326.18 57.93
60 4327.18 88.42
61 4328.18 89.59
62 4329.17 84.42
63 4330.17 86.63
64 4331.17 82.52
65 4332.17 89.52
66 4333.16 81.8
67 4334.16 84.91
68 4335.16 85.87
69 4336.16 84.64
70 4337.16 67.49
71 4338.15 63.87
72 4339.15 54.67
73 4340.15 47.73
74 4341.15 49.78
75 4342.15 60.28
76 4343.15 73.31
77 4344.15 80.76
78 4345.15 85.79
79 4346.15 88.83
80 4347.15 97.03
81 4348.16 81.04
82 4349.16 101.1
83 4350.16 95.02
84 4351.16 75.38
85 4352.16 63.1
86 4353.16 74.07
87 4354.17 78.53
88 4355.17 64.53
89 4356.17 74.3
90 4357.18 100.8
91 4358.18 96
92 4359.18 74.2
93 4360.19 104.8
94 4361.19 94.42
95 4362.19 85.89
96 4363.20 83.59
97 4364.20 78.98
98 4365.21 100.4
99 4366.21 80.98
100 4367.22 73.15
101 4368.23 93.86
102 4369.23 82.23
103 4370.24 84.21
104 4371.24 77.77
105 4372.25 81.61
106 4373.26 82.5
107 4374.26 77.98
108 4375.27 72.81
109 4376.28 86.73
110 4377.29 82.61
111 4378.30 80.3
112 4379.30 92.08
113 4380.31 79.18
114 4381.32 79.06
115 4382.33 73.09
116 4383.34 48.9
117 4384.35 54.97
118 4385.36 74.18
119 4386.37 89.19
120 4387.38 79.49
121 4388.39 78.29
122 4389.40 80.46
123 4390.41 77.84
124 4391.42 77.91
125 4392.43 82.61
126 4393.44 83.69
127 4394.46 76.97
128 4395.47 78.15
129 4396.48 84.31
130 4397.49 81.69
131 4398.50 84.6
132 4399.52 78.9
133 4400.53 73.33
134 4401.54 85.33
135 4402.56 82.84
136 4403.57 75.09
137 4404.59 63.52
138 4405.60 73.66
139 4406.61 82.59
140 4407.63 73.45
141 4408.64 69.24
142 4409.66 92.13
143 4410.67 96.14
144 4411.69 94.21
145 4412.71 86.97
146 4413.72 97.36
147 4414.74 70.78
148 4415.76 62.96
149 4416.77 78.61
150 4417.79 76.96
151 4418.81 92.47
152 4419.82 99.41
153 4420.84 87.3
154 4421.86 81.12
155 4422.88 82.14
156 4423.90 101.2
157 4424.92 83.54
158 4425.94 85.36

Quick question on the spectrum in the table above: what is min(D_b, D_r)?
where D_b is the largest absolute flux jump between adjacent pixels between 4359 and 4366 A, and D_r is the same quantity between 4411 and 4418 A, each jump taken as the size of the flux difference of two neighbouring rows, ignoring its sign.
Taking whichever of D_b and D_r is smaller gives 27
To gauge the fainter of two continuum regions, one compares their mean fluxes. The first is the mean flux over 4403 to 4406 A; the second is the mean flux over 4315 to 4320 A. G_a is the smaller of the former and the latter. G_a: 71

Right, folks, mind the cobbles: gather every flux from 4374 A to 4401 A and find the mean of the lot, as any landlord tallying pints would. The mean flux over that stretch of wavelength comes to 78.1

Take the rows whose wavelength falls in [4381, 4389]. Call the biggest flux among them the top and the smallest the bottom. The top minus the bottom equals 40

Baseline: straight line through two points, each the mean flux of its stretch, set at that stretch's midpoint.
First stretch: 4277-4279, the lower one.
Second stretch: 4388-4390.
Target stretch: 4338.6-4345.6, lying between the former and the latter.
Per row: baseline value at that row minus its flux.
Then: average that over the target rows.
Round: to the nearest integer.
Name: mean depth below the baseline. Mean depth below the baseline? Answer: 14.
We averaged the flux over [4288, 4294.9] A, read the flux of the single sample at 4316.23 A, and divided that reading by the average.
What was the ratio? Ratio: 1.3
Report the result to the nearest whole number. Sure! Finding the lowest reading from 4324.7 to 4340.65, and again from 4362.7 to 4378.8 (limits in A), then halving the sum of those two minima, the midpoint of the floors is 60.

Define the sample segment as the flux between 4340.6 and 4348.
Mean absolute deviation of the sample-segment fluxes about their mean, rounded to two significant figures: 13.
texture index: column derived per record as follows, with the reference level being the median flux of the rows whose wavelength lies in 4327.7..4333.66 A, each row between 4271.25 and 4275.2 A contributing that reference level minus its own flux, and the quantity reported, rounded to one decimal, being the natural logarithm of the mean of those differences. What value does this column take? 3.2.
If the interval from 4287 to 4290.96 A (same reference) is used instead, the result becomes 3.4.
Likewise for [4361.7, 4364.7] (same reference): 1.0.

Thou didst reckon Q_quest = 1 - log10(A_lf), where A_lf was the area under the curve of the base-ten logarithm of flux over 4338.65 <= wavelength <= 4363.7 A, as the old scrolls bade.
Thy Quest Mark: -0.675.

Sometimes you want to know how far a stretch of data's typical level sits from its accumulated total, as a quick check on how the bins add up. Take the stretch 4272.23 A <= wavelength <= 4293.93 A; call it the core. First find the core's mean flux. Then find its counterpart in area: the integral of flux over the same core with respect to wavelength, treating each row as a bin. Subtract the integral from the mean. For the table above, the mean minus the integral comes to -1456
